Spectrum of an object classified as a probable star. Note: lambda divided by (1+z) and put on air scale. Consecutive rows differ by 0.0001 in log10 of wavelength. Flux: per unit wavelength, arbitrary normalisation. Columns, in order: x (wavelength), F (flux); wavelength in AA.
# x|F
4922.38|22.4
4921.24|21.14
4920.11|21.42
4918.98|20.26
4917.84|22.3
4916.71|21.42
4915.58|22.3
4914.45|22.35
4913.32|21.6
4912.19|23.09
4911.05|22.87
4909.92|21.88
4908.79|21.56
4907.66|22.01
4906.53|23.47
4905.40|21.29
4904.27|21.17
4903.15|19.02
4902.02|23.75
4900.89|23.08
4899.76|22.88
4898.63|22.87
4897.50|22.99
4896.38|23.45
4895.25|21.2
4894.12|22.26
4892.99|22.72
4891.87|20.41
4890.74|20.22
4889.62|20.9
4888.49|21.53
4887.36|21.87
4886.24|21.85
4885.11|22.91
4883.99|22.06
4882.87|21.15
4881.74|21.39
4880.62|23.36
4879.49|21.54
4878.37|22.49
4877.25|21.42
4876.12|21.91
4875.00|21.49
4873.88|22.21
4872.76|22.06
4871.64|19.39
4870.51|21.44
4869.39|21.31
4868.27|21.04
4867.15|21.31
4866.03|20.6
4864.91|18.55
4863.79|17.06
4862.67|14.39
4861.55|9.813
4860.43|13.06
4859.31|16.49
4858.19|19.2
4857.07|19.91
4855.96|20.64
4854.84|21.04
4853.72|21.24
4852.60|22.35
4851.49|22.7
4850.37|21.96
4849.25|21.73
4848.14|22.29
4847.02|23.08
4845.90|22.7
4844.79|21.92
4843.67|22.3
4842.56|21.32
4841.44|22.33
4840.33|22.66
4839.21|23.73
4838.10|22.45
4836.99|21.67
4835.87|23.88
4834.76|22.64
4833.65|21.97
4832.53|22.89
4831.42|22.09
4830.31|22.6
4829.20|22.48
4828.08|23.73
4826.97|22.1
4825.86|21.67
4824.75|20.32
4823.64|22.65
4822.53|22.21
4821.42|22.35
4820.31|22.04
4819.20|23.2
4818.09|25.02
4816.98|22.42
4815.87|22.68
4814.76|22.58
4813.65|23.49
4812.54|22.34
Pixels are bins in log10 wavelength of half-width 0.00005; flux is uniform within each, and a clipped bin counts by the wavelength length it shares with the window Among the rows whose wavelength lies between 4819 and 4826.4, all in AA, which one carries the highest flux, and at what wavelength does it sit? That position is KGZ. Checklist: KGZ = 4819.20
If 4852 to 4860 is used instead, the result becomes 4852.60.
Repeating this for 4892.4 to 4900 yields 4896.38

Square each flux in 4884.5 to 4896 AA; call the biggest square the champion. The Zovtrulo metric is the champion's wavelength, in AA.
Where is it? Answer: 4885.11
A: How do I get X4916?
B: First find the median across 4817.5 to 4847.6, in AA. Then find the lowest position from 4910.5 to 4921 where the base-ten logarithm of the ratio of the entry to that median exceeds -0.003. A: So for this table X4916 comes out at 4911.05 AA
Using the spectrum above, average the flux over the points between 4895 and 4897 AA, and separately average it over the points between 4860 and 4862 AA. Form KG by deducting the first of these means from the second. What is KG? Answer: -11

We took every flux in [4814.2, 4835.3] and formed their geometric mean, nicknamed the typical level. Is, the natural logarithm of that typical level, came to 3.11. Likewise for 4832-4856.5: 3.10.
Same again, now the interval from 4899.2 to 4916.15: 3.10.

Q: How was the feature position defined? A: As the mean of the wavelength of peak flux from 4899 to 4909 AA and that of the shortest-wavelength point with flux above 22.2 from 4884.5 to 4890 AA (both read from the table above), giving 4893.6 AA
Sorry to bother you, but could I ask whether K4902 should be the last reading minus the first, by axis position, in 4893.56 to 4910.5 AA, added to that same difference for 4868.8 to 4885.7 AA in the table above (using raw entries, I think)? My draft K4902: 1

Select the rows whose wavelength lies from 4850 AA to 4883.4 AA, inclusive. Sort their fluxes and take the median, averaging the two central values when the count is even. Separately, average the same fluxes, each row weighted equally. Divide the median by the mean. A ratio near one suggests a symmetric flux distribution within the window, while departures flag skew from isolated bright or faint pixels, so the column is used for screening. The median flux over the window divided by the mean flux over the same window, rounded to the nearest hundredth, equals 1.06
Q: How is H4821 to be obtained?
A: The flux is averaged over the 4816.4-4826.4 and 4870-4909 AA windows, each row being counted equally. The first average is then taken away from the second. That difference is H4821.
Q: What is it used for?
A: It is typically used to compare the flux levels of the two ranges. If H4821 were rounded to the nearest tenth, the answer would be -0.6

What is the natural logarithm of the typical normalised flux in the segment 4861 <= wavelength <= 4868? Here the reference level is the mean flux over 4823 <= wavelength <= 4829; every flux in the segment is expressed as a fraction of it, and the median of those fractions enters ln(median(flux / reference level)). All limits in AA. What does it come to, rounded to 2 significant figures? -0.22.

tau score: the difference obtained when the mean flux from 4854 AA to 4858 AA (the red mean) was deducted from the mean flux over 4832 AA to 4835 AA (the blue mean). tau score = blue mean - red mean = 2.0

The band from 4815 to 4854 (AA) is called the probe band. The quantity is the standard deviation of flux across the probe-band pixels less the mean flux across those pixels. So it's -21.6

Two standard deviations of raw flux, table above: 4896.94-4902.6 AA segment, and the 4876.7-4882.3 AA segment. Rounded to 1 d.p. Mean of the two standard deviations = 0.6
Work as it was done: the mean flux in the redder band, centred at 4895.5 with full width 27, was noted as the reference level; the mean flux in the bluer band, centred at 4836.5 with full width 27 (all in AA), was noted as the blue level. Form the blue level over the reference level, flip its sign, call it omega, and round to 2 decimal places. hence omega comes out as -1.02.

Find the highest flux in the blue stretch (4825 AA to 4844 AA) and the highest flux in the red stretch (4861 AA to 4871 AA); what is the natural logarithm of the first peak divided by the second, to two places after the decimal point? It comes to 0.11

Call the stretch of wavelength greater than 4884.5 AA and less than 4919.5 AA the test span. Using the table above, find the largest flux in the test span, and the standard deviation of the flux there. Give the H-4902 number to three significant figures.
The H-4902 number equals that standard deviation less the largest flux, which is -22.7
